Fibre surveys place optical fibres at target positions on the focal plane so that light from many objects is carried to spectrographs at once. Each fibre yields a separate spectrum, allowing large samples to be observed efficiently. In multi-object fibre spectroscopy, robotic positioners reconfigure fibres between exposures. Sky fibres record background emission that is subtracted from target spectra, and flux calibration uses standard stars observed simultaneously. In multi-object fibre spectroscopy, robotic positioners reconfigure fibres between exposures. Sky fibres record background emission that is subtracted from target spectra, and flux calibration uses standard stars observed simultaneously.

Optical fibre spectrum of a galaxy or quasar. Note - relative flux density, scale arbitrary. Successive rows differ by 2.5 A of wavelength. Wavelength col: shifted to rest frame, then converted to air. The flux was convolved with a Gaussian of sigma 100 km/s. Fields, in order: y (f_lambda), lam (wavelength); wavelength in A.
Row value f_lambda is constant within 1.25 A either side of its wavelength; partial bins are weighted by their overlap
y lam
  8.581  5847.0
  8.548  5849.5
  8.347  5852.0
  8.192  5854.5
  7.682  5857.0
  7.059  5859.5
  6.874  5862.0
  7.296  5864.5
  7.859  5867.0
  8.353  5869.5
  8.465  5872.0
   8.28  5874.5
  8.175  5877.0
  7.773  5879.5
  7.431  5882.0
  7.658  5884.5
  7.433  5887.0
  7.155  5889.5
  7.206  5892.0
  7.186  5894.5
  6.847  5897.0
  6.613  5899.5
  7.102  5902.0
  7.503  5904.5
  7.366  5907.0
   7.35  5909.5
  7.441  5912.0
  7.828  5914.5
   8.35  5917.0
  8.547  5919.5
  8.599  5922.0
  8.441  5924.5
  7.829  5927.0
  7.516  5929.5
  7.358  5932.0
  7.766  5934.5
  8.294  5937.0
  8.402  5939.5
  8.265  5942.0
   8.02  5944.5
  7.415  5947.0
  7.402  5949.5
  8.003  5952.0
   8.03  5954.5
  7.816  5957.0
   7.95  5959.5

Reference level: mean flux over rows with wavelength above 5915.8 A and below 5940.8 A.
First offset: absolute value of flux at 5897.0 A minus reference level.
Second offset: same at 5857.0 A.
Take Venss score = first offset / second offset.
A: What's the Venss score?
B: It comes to 3.0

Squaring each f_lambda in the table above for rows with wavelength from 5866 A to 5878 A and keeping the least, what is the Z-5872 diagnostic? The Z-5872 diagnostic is 62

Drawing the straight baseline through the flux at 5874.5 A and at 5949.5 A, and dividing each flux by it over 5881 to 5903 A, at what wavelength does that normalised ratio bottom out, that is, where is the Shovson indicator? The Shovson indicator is 5899.5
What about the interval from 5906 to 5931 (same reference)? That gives 5907.0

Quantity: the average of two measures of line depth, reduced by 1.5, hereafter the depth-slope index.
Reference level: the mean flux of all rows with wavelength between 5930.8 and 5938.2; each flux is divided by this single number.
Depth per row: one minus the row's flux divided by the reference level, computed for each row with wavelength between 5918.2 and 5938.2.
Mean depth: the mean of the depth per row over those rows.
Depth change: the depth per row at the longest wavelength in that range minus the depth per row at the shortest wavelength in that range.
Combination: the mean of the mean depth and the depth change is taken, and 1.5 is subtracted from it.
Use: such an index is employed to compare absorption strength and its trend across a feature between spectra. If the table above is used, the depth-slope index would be -1.50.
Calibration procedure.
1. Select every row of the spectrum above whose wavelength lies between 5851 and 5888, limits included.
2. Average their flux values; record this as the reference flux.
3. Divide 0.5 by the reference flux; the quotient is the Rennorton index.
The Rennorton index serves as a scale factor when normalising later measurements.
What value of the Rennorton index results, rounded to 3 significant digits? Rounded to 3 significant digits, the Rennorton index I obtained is 0.0642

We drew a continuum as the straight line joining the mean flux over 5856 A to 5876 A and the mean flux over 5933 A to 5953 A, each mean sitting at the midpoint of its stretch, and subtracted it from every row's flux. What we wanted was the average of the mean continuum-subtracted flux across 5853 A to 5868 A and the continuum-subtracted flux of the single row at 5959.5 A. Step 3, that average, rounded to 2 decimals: -0.13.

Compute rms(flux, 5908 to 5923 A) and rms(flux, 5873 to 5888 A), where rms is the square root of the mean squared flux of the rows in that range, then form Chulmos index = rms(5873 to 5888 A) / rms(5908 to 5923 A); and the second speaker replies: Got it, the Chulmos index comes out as 0.971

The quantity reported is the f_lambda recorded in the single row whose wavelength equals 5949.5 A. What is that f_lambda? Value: 7.402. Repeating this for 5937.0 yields 8.294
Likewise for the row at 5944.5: 8.02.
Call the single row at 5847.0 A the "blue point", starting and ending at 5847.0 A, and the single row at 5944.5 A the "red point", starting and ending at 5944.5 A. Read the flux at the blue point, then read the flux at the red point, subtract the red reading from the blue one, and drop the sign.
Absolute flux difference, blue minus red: 0.6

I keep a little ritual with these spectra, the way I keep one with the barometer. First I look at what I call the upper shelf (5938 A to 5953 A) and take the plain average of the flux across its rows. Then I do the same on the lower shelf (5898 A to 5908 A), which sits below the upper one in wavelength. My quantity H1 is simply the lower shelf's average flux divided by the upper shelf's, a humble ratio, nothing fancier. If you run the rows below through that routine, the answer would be 0.90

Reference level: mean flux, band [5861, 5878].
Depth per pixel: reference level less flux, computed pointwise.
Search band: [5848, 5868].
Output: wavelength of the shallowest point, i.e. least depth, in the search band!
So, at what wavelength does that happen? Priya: 5849.5 A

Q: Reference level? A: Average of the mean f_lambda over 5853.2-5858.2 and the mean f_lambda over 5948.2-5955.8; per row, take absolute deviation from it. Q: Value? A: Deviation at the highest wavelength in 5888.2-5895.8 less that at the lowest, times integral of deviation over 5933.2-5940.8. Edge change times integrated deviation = -0.1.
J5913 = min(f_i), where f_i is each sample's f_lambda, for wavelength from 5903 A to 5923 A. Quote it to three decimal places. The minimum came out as 7.350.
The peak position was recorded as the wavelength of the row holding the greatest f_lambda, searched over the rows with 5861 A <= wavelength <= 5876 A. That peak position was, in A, 5872.0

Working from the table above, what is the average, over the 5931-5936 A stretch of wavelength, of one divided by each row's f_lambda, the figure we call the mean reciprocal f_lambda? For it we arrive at 0.132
